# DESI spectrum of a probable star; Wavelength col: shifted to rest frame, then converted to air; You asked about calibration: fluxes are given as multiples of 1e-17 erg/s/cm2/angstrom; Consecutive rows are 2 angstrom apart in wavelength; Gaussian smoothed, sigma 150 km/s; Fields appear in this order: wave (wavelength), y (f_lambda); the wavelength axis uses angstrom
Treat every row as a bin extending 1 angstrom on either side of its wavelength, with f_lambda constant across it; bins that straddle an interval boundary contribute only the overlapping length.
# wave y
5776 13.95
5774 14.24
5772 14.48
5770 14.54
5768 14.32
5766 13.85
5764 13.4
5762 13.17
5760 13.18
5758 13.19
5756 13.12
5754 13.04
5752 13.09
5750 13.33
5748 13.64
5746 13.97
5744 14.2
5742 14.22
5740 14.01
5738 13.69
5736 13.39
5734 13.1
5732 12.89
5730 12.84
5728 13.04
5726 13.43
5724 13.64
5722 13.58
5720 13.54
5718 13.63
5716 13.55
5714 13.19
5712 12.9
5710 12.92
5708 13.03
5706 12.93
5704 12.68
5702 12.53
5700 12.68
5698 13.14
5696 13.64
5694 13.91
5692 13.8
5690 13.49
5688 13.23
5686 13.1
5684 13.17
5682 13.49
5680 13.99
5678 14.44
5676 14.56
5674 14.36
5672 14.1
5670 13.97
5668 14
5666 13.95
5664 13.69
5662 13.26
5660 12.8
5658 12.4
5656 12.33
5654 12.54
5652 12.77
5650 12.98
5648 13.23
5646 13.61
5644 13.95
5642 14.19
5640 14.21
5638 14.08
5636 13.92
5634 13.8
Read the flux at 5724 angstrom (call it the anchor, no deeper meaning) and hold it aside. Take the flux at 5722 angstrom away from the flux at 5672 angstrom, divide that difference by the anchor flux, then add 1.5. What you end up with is 1.54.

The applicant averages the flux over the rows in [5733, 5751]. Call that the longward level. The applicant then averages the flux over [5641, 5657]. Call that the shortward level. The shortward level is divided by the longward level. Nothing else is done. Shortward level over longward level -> 0.96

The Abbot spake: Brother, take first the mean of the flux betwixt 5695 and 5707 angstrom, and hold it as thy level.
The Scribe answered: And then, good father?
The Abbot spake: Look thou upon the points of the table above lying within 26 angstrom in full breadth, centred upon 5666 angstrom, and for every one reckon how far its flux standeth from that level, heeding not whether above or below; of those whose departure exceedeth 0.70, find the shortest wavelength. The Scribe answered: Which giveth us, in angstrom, 5664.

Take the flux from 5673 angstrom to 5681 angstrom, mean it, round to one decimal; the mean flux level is 14.3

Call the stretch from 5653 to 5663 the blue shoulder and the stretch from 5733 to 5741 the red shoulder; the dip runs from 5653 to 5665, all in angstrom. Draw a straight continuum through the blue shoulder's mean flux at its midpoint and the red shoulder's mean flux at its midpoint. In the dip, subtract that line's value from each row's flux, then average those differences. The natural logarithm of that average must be -1.8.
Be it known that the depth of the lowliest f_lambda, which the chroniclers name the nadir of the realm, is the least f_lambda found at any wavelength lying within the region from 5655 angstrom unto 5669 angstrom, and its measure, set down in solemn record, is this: 12.33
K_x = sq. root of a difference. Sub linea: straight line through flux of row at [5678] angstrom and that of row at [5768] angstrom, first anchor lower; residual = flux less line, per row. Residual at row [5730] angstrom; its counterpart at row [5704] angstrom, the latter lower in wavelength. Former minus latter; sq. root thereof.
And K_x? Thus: 0.44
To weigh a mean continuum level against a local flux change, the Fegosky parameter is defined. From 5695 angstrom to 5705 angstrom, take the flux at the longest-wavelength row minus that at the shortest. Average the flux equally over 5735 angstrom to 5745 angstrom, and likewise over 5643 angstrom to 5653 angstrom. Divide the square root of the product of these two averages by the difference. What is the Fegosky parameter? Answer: -14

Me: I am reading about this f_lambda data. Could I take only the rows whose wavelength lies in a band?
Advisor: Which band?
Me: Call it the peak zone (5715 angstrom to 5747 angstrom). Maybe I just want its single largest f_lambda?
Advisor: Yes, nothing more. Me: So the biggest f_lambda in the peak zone 14.22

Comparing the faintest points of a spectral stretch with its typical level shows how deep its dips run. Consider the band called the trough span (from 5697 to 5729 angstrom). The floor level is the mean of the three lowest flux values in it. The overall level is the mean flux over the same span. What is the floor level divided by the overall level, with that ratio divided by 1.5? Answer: 0.640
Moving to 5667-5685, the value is 0.645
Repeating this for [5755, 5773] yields 0.640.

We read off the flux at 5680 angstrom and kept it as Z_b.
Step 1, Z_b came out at 13.99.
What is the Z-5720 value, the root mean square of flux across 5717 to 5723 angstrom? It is 13.6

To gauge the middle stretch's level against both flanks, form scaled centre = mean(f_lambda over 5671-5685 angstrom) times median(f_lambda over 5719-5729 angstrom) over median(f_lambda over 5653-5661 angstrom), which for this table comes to 15.22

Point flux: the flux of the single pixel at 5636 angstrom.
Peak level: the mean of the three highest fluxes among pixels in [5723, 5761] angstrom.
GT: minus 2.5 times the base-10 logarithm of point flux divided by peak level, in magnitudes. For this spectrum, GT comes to 0.02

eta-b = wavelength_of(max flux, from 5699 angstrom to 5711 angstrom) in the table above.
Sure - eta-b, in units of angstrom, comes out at 5708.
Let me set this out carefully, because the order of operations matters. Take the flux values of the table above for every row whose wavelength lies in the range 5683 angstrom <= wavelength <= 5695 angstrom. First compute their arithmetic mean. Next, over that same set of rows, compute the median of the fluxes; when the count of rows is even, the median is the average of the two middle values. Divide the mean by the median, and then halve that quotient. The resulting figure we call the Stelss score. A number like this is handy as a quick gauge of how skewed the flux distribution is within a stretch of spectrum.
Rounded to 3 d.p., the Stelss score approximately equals 0.503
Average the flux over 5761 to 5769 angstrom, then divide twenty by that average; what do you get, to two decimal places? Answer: 1.46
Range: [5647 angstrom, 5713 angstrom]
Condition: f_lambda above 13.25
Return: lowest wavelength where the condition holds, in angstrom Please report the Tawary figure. 5662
